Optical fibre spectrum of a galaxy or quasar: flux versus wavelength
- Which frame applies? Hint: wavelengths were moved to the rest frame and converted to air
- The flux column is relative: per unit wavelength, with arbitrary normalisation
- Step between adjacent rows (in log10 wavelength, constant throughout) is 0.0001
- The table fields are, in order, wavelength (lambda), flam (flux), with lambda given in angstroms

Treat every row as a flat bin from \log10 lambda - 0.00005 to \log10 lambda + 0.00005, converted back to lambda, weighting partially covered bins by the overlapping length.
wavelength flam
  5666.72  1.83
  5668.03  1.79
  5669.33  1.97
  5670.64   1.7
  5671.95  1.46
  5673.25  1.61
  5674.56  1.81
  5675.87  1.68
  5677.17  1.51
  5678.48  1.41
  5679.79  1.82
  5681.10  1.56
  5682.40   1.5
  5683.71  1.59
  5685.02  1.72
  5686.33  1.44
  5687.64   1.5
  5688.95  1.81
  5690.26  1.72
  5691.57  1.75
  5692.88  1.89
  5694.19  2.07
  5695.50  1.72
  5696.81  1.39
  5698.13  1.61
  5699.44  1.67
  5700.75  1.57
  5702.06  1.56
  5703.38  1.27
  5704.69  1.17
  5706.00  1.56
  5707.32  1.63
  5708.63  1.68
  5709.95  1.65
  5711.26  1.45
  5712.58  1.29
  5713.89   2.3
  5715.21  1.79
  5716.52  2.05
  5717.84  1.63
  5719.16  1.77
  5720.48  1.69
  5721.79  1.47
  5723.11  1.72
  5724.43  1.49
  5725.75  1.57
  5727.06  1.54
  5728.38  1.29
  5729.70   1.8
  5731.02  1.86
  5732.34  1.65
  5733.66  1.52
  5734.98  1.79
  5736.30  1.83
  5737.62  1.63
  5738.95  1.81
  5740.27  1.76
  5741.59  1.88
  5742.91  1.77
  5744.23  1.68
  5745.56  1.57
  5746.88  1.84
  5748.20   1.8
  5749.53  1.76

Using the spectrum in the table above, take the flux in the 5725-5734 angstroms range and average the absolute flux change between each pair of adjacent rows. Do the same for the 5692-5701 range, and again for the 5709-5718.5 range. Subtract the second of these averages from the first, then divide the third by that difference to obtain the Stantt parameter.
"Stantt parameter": -51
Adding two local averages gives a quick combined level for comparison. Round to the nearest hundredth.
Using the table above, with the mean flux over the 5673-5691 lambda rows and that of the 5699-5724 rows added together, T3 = 3.25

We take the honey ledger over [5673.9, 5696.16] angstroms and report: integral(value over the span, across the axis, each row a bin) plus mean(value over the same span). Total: 39.0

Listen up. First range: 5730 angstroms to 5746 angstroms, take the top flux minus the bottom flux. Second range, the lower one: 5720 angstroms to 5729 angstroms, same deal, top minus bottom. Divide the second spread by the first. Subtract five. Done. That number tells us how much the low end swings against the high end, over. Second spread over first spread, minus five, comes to -3.81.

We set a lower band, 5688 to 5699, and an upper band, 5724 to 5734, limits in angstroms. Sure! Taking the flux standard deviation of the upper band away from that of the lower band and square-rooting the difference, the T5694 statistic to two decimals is 0.13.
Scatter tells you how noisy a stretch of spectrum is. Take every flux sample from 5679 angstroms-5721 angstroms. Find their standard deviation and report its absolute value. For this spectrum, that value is 0.23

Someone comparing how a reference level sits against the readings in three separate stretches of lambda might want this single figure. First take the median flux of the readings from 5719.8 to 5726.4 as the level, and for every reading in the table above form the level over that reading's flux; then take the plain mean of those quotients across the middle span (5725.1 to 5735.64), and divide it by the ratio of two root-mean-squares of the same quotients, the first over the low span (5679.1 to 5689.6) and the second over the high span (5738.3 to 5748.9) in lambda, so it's 0.89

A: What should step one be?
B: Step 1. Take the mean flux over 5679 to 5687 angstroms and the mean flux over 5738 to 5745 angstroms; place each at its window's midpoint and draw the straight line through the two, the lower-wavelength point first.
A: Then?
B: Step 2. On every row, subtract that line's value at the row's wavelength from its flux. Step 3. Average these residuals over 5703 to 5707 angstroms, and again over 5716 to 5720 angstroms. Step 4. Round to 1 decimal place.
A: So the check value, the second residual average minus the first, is 0.4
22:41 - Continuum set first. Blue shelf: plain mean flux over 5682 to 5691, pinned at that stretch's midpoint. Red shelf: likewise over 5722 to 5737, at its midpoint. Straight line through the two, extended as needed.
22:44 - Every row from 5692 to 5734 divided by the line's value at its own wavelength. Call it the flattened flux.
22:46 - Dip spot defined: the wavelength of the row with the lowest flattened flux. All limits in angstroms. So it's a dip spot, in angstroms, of 5704.69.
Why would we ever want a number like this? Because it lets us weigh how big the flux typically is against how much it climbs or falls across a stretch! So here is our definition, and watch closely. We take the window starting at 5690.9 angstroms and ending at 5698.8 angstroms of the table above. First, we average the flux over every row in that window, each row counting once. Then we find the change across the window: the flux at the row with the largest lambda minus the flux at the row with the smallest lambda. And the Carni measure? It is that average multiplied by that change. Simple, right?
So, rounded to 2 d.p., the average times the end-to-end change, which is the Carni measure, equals -0.24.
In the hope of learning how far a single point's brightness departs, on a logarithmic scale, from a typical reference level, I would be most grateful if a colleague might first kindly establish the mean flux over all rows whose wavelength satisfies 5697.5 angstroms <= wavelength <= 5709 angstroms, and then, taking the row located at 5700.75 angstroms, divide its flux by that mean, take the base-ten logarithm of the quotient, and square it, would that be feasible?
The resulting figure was 0.000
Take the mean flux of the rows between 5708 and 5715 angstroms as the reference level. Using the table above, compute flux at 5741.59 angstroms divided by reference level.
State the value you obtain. 1.12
